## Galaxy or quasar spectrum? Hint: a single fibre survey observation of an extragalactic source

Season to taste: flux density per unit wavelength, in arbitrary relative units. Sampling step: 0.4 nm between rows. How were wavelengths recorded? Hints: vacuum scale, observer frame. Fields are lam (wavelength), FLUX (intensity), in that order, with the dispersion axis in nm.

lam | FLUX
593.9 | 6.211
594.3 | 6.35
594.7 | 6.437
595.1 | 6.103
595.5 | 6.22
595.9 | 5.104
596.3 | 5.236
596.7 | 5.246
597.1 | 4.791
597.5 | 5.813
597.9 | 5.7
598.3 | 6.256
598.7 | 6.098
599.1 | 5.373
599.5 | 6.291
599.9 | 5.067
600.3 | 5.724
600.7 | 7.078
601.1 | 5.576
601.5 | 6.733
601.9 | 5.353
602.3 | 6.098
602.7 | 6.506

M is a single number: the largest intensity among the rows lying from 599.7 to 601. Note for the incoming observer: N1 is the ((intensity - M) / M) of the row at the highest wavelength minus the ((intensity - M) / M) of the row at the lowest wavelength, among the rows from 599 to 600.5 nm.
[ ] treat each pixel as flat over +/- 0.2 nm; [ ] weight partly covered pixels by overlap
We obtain 0.050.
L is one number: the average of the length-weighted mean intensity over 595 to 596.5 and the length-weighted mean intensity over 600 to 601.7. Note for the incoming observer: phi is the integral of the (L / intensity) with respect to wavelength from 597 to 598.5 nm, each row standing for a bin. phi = 1.57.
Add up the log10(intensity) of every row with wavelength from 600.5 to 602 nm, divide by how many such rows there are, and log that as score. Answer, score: 0.79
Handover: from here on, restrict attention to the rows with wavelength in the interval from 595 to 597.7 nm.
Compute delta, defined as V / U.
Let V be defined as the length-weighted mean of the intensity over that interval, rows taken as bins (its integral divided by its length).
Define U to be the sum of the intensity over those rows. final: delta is 0.14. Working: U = 39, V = 5.5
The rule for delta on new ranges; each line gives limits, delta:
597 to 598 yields 0.34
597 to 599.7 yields 0.14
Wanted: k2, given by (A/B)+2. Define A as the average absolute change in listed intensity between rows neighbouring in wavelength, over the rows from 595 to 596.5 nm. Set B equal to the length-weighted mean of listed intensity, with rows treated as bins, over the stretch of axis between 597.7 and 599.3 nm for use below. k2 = 2.08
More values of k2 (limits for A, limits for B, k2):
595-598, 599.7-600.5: 2.08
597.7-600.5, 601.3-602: 2.12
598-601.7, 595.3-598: 2.18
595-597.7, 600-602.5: 2.08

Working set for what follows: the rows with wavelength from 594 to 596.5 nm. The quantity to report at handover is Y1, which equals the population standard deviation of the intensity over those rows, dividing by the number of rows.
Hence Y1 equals 0.53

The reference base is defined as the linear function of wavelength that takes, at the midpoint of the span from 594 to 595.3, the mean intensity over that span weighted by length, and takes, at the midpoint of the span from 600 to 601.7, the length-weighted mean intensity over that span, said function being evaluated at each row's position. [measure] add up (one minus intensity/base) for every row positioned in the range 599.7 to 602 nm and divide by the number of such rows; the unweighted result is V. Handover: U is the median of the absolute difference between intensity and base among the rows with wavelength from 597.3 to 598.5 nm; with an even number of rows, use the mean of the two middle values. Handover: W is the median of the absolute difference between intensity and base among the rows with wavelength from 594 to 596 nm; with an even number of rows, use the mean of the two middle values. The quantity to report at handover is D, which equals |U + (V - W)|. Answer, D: 0.34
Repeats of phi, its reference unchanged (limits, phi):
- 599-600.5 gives 1.59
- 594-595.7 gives 1.61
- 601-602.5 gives 1.50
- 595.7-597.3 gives 1.86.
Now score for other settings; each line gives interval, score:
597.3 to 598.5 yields 0.77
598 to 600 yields 0.76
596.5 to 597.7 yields 0.72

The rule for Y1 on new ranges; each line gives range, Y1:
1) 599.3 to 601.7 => 0.69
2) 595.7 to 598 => 0.35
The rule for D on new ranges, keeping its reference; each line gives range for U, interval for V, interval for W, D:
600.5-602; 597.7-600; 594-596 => 0.66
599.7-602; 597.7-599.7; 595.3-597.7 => 0.24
